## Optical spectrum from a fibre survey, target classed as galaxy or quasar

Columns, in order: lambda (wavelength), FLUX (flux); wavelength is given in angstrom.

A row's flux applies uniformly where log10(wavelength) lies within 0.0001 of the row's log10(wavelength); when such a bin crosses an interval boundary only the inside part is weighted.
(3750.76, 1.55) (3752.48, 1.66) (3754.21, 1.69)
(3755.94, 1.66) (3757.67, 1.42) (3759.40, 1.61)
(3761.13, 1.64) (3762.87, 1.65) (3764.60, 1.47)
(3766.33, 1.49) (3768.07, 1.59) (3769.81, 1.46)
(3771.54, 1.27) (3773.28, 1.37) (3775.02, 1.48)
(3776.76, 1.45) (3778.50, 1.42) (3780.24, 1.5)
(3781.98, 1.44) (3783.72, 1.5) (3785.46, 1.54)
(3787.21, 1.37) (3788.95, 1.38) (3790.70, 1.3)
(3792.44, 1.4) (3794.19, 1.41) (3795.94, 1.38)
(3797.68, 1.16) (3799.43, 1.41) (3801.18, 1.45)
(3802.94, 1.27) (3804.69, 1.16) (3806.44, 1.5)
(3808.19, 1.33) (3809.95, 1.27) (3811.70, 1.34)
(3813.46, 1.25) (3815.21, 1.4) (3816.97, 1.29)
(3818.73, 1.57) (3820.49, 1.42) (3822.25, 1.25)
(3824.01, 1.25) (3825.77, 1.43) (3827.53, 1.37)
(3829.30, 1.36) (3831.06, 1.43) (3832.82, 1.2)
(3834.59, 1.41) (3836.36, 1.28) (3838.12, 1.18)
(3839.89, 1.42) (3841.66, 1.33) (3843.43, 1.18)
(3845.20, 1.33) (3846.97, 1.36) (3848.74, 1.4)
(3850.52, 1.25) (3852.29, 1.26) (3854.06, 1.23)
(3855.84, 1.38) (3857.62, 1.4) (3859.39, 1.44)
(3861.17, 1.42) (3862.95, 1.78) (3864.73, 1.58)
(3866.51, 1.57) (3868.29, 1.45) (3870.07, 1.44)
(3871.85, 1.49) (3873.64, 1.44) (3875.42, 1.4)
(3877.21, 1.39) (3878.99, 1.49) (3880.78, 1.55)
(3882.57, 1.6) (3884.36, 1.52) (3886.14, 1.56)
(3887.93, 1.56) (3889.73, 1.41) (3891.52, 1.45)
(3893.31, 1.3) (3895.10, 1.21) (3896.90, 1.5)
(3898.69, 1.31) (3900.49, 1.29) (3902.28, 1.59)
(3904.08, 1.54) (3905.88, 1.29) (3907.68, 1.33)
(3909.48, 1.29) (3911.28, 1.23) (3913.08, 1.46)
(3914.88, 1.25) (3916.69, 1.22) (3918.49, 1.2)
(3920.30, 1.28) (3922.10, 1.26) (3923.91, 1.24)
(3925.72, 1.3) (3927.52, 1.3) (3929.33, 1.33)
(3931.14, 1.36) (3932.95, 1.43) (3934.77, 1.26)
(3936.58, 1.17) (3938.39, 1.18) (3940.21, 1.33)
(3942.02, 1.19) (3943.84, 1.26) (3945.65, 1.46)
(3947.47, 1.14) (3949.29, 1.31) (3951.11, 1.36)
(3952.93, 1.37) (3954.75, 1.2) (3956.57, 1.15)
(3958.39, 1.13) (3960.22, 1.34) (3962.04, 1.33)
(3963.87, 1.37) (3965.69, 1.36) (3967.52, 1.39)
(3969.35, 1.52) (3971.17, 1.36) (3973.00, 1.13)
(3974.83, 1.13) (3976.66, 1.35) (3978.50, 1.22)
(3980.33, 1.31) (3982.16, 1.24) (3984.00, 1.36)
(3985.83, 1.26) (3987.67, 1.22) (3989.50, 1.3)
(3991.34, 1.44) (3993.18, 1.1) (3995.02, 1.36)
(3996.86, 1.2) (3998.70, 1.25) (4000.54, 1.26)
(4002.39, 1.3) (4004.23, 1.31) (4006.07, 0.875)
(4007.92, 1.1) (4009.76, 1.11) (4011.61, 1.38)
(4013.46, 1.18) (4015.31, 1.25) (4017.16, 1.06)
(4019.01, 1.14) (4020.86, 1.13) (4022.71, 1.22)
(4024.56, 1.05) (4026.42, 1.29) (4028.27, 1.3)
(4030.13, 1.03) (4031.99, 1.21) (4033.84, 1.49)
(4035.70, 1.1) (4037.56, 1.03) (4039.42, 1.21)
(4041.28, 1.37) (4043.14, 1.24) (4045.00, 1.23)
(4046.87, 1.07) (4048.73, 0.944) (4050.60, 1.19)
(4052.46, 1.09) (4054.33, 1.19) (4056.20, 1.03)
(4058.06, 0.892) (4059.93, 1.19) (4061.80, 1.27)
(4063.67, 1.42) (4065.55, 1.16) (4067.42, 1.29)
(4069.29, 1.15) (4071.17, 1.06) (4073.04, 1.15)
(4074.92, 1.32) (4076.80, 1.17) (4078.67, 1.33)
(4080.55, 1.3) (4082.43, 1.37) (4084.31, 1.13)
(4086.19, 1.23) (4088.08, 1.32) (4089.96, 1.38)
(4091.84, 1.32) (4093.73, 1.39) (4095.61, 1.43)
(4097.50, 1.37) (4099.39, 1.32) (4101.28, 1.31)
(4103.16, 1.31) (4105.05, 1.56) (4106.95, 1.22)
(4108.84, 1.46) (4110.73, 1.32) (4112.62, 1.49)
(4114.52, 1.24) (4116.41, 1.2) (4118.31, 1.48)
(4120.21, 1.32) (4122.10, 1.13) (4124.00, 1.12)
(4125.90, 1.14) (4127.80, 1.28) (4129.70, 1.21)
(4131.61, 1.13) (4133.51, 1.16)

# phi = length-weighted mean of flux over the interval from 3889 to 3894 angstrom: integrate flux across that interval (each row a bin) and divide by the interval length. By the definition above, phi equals 1.39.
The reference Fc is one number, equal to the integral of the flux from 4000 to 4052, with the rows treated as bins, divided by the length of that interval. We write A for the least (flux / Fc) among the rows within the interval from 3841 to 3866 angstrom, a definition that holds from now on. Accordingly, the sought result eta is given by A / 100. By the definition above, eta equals 0.0100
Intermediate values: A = 1.00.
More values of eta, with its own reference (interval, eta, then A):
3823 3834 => 0.0102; 1.02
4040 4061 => 0.0076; 0.76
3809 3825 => 0.0106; 1.06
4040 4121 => 0.0076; 0.76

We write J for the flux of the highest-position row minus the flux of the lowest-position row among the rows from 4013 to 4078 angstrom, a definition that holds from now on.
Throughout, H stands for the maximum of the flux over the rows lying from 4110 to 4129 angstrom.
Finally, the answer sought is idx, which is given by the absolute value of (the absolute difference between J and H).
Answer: 1.50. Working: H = 1.49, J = -0.01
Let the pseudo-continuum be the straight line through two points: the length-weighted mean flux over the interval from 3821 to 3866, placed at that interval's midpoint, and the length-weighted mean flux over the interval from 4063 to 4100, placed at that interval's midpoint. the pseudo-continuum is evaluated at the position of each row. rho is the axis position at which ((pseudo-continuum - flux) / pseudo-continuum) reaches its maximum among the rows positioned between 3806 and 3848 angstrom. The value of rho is 3838.12 angstrom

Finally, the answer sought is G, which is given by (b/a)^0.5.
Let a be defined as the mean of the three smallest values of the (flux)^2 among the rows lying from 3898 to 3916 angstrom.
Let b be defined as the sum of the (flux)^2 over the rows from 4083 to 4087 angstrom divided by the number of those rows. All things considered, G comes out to 0.94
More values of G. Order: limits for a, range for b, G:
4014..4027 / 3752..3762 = 1.50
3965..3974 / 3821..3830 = 1.04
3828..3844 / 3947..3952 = 1.07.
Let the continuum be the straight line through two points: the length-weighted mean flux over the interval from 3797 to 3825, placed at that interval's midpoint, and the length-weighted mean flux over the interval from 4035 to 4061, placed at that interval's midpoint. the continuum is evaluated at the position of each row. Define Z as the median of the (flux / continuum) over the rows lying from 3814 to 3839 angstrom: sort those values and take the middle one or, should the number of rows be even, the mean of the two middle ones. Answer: 1.04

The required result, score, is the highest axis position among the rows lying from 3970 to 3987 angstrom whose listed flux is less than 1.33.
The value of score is 3985.83 angstrom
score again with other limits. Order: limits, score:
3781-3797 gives 3790.70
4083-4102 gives 4101.28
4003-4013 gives 4009.76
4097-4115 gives 4114.52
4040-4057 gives 4056.20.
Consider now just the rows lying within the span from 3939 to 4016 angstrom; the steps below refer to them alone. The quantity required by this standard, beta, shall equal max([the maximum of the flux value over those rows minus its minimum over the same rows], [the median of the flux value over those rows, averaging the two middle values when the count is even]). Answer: 1.28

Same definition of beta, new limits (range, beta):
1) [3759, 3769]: 1.60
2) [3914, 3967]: 1.28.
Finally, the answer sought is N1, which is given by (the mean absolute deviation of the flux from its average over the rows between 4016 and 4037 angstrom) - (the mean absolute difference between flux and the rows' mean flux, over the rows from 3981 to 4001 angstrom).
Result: 0.0398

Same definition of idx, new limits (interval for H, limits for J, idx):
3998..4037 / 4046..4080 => 1.23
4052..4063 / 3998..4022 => 1.39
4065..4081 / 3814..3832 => 1.30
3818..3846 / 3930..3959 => 1.80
